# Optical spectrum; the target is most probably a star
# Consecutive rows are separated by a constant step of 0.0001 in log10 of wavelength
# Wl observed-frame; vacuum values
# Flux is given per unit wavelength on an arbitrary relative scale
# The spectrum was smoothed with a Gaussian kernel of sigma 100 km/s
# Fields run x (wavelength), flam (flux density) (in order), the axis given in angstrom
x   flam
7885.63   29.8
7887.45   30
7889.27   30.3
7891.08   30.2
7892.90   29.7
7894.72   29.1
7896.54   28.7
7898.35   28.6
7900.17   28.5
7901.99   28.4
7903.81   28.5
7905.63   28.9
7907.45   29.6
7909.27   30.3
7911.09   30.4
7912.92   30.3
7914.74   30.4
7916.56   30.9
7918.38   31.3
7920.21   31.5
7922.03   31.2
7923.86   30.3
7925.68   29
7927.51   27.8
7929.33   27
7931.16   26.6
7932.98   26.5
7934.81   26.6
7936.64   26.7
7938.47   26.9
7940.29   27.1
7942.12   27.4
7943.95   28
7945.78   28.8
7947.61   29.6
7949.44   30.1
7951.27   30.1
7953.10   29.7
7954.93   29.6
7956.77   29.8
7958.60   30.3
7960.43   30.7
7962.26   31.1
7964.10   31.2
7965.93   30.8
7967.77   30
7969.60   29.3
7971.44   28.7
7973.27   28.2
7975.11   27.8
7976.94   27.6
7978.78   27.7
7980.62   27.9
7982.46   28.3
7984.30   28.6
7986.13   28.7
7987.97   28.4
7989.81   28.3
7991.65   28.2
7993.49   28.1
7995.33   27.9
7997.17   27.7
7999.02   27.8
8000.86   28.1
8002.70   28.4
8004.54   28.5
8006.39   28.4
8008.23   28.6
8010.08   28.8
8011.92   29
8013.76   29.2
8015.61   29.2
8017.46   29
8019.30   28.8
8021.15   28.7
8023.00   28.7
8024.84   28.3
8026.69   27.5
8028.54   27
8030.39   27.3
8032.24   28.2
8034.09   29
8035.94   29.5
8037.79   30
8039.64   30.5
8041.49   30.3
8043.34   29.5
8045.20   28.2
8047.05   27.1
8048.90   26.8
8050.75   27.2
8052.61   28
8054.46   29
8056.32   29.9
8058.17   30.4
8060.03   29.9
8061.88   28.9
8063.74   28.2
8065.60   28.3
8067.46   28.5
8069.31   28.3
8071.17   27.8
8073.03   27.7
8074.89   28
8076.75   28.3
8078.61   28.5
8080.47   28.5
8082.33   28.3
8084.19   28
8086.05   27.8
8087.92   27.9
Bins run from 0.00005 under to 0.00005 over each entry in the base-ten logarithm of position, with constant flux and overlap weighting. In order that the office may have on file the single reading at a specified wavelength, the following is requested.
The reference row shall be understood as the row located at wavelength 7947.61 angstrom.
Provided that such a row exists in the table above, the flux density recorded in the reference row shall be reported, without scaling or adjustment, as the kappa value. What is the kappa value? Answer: 29.6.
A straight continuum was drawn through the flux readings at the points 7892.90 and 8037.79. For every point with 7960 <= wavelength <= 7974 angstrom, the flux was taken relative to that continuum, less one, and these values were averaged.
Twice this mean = 0.01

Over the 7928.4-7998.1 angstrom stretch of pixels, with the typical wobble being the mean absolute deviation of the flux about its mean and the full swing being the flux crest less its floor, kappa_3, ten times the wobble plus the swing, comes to 15.9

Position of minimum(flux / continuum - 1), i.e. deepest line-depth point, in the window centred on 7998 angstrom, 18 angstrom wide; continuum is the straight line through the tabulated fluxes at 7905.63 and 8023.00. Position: 7997.17 angstrom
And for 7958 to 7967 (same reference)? 7958.60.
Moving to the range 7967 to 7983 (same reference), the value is 7976.94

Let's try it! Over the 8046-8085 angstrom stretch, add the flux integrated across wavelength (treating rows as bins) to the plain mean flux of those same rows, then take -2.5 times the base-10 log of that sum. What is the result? -7.64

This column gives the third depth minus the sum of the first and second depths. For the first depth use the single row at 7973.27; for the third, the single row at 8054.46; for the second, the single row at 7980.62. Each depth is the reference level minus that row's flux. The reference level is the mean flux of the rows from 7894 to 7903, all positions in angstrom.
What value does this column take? -1.6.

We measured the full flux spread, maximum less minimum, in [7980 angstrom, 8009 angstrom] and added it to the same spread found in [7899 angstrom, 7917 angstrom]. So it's 3.5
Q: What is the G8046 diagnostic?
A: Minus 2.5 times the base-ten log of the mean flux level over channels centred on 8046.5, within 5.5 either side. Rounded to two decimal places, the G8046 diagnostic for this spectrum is -3.62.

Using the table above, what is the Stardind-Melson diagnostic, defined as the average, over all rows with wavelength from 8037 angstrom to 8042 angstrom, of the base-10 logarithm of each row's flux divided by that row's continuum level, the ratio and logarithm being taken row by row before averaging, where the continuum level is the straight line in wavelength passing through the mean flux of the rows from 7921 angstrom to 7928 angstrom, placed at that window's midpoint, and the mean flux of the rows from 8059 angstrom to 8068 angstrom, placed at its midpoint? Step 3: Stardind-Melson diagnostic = 0.020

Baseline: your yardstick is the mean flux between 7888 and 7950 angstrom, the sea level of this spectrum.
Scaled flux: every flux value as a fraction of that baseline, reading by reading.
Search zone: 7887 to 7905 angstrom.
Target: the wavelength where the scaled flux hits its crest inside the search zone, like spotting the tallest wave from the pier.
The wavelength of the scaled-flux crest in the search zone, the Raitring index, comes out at 7889.27 angstrom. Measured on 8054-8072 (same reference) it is 8058.17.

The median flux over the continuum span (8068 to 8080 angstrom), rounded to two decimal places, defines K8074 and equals 28.15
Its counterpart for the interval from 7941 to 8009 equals 28.50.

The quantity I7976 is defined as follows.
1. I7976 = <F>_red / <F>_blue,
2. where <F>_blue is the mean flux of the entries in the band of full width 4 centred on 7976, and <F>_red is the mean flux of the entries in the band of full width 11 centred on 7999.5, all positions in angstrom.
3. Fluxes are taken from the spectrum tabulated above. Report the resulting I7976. 1.01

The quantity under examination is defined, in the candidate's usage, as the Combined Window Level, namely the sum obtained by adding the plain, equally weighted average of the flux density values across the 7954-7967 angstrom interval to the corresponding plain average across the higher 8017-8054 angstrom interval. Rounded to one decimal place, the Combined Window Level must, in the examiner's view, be 59.0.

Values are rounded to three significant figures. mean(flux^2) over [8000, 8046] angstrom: 827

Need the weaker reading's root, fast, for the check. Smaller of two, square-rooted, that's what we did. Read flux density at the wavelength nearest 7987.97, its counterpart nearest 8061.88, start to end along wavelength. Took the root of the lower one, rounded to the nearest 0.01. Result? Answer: 5.33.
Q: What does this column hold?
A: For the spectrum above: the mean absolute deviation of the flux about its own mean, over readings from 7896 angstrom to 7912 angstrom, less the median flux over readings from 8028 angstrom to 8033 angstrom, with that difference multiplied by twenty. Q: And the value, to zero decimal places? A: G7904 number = -533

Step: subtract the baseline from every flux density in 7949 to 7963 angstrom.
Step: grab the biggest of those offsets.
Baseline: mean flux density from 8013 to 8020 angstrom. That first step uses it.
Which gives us 2.1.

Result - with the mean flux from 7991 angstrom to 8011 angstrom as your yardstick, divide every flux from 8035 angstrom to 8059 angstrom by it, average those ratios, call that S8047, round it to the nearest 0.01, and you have 1.03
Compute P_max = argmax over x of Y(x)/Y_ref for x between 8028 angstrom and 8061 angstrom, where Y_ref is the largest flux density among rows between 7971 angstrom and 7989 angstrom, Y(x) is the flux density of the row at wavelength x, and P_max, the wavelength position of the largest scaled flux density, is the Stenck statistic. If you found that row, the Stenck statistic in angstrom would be 8039.64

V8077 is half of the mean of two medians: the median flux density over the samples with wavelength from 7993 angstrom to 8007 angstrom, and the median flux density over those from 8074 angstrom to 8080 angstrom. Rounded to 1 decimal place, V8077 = 14.1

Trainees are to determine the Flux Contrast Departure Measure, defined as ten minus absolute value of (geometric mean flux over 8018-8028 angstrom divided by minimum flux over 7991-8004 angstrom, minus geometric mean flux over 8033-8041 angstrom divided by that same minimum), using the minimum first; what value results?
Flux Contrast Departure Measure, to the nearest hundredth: 9.95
